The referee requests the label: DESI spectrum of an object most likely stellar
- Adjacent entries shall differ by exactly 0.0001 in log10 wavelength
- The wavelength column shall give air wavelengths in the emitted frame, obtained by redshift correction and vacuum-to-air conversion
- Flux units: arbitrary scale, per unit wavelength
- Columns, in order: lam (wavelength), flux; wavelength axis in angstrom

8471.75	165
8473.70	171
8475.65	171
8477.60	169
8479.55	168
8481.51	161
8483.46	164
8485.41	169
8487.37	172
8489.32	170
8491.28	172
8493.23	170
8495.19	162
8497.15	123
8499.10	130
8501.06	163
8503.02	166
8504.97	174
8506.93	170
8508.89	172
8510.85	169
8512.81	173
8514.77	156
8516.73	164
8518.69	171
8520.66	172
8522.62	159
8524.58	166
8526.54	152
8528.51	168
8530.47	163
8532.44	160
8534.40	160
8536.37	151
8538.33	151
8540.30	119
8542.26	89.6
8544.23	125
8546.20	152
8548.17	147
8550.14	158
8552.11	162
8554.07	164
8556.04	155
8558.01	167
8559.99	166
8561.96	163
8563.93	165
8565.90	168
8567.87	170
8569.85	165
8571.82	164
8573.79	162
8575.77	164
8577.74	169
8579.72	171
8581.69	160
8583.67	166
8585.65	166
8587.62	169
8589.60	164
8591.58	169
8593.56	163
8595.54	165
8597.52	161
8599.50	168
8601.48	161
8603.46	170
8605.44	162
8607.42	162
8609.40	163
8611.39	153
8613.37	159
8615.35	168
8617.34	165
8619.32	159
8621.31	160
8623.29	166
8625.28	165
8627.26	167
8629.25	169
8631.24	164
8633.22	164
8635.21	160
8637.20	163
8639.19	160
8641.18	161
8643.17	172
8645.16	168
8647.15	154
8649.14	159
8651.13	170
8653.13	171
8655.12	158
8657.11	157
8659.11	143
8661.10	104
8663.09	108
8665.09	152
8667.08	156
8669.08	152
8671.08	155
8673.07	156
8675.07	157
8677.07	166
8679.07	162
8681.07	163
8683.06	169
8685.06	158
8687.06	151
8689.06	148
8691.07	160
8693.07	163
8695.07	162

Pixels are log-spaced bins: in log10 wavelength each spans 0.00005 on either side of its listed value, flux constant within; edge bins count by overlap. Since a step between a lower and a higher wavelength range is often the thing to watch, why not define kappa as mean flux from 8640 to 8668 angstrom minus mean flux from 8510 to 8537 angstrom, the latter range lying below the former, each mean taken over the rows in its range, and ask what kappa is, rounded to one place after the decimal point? -10.8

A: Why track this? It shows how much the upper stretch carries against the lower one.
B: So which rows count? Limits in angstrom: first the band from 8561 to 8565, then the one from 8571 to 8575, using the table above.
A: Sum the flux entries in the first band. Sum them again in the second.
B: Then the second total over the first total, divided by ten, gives 0.099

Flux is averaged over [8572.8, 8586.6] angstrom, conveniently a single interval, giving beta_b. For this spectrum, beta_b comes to 165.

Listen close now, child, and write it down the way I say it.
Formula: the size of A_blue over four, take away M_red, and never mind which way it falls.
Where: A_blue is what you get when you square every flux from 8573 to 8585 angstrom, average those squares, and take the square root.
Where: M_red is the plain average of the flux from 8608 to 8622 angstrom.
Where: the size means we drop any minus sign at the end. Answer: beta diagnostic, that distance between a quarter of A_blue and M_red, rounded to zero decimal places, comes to 120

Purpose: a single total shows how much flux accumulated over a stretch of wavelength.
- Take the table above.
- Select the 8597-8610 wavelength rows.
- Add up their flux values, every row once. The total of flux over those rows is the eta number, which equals 1147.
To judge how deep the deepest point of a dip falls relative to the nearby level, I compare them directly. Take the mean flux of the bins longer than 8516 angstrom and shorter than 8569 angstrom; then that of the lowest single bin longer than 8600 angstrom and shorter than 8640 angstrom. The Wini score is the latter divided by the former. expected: 0.98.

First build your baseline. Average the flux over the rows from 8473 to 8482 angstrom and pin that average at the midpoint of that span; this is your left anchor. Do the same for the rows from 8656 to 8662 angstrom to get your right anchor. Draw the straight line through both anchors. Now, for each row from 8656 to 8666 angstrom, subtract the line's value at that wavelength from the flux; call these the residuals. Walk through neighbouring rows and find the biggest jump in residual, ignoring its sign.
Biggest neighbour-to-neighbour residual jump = 44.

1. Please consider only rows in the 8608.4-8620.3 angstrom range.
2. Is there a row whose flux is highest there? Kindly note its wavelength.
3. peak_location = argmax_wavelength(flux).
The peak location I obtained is 8615.35 angstrom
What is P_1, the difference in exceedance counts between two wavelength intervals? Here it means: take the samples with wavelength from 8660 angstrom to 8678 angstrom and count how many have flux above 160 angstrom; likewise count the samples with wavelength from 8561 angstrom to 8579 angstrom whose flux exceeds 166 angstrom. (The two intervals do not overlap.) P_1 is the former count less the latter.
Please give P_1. -2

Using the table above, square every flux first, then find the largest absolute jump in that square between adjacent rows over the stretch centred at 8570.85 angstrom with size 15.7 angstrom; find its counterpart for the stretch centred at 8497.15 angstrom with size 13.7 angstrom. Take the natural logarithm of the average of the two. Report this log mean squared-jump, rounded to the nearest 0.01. 8.76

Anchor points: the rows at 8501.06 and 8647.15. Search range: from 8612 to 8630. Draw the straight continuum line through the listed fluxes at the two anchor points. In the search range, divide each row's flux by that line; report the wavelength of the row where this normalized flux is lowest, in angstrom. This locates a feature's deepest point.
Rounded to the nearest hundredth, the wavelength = 8613.37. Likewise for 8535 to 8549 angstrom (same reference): 8542.26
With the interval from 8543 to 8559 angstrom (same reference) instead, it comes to 8544.23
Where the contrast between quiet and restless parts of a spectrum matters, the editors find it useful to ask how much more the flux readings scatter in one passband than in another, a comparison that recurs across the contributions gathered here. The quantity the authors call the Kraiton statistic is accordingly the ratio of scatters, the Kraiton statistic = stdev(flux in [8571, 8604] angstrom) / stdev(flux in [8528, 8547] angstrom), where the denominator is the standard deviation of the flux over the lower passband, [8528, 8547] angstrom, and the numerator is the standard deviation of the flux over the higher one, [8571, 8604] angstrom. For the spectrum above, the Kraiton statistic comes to 0.14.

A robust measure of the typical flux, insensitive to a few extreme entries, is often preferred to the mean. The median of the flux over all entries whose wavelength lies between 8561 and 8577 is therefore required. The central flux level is 164.5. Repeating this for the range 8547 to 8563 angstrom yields 162.5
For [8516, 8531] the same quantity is 165.0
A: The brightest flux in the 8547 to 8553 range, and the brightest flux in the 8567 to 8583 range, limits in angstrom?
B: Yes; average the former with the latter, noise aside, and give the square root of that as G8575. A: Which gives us 12.90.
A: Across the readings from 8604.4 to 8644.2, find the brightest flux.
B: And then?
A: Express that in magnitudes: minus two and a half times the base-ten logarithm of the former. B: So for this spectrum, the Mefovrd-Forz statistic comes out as -5.589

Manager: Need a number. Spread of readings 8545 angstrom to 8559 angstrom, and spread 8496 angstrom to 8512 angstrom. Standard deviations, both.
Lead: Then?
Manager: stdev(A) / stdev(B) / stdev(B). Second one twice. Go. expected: 0.0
